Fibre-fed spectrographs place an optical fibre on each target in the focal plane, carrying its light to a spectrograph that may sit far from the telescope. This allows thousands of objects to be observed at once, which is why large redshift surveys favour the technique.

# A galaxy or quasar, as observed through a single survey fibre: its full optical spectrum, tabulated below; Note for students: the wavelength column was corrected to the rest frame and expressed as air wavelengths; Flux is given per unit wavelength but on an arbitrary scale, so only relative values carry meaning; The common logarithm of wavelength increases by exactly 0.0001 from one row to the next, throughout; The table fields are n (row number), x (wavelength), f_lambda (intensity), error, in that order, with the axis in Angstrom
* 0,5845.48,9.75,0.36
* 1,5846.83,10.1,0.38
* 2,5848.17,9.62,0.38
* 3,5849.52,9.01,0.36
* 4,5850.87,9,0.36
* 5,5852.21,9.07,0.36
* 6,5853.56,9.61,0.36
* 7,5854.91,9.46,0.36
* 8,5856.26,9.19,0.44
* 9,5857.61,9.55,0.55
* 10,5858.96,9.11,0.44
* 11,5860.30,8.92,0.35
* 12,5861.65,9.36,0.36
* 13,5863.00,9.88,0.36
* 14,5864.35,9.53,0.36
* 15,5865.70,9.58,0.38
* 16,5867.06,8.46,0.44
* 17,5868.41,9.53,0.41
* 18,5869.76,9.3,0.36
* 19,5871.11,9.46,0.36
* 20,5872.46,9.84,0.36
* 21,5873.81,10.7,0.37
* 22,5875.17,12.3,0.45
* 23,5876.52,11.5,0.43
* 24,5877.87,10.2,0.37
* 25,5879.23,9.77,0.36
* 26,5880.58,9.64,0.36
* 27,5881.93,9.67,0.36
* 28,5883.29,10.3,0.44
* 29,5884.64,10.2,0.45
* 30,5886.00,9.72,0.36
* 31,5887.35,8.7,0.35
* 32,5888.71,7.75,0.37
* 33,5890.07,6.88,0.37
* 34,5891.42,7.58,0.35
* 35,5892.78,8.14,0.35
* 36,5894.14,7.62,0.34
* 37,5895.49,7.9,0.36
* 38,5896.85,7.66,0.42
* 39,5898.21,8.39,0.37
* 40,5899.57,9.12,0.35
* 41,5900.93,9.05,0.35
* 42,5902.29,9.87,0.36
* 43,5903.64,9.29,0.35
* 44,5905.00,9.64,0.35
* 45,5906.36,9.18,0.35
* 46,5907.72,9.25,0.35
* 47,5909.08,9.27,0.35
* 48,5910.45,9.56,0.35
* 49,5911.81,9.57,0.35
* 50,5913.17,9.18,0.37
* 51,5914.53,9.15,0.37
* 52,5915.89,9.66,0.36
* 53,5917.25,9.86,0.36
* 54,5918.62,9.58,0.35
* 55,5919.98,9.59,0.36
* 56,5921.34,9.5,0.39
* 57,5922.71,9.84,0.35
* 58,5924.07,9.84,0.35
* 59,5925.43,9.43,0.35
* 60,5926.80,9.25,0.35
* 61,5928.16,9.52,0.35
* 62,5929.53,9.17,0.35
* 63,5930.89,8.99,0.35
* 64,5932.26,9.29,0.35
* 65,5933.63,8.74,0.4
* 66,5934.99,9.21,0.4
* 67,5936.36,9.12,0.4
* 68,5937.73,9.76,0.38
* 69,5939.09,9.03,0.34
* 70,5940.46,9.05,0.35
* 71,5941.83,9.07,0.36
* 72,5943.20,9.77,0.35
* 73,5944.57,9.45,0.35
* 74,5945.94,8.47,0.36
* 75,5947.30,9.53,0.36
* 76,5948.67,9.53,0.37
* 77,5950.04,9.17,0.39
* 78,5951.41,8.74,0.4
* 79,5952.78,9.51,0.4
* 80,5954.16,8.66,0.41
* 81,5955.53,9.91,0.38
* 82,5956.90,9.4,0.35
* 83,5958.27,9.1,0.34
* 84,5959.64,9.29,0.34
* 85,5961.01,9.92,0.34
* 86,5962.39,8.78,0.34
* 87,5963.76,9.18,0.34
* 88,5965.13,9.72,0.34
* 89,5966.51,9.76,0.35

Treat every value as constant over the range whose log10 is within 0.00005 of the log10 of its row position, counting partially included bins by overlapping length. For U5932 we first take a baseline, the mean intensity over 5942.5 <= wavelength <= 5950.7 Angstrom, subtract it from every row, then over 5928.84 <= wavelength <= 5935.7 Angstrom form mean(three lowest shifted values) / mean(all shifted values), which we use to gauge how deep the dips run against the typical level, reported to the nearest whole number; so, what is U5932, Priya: 1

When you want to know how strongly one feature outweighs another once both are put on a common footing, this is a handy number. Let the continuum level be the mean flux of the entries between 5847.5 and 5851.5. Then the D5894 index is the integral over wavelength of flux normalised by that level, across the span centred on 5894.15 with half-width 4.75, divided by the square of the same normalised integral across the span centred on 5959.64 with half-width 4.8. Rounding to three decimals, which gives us 0.084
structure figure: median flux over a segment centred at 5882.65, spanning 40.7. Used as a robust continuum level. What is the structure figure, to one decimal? 9.5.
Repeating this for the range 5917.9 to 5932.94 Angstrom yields 9.5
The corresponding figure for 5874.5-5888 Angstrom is 10.0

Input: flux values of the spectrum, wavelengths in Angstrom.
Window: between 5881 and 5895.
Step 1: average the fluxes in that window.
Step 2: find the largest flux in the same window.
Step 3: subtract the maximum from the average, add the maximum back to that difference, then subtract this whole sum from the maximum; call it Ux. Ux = 1.6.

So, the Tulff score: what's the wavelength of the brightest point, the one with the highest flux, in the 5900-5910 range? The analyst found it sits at 5902.29 Angstrom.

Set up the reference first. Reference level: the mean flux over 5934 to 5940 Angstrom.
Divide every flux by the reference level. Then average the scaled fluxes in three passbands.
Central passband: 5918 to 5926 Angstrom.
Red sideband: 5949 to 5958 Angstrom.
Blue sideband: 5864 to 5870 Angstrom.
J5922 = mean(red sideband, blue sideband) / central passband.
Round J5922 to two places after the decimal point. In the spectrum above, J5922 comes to 0.96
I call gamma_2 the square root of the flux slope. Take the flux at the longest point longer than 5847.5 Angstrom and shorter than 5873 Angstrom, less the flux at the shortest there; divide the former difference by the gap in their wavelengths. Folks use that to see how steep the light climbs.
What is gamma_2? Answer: 0.095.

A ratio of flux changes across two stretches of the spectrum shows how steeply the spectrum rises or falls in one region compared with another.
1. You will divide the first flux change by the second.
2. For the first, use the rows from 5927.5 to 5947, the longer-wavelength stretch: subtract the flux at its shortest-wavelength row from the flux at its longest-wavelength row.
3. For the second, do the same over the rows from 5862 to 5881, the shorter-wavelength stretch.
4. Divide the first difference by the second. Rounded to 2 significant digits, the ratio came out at 4.4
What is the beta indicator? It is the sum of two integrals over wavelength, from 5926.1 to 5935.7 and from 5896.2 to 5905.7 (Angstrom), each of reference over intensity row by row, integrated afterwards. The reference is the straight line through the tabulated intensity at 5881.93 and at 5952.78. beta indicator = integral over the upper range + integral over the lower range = 20.2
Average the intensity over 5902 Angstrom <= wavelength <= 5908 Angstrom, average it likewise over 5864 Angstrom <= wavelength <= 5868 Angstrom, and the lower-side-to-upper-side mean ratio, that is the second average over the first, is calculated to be 0.97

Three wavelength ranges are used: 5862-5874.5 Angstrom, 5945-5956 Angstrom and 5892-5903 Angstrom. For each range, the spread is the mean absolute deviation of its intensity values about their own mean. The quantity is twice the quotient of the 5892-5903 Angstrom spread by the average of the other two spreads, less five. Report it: -1.7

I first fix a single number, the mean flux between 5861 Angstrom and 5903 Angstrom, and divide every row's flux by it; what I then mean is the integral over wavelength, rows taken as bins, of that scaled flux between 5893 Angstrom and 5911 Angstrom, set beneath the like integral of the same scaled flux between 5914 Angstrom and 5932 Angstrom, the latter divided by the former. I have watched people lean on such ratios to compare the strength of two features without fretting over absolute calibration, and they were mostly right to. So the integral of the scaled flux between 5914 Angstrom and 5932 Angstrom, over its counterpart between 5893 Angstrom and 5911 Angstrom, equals 1.07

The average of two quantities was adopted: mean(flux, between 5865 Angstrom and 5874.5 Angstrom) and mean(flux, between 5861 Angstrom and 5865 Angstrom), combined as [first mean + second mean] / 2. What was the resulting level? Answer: 9.57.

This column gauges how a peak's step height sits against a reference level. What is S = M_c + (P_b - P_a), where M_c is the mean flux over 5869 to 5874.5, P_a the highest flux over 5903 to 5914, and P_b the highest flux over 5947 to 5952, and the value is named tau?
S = 9.7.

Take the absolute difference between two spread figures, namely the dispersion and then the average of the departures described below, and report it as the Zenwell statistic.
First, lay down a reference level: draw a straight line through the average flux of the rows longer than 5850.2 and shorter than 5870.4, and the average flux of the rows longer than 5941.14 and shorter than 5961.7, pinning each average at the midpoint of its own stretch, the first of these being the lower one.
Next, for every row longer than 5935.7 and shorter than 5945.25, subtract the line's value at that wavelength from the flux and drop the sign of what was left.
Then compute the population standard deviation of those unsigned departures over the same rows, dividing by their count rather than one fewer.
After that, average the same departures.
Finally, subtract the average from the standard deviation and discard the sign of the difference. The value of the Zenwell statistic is 0.17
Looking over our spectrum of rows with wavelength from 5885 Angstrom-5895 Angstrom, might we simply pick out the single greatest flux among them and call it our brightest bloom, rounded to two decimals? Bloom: 9.72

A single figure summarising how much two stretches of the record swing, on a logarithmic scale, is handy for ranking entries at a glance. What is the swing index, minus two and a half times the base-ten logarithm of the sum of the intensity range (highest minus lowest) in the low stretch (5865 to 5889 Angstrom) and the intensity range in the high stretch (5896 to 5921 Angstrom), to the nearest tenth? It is -2.1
